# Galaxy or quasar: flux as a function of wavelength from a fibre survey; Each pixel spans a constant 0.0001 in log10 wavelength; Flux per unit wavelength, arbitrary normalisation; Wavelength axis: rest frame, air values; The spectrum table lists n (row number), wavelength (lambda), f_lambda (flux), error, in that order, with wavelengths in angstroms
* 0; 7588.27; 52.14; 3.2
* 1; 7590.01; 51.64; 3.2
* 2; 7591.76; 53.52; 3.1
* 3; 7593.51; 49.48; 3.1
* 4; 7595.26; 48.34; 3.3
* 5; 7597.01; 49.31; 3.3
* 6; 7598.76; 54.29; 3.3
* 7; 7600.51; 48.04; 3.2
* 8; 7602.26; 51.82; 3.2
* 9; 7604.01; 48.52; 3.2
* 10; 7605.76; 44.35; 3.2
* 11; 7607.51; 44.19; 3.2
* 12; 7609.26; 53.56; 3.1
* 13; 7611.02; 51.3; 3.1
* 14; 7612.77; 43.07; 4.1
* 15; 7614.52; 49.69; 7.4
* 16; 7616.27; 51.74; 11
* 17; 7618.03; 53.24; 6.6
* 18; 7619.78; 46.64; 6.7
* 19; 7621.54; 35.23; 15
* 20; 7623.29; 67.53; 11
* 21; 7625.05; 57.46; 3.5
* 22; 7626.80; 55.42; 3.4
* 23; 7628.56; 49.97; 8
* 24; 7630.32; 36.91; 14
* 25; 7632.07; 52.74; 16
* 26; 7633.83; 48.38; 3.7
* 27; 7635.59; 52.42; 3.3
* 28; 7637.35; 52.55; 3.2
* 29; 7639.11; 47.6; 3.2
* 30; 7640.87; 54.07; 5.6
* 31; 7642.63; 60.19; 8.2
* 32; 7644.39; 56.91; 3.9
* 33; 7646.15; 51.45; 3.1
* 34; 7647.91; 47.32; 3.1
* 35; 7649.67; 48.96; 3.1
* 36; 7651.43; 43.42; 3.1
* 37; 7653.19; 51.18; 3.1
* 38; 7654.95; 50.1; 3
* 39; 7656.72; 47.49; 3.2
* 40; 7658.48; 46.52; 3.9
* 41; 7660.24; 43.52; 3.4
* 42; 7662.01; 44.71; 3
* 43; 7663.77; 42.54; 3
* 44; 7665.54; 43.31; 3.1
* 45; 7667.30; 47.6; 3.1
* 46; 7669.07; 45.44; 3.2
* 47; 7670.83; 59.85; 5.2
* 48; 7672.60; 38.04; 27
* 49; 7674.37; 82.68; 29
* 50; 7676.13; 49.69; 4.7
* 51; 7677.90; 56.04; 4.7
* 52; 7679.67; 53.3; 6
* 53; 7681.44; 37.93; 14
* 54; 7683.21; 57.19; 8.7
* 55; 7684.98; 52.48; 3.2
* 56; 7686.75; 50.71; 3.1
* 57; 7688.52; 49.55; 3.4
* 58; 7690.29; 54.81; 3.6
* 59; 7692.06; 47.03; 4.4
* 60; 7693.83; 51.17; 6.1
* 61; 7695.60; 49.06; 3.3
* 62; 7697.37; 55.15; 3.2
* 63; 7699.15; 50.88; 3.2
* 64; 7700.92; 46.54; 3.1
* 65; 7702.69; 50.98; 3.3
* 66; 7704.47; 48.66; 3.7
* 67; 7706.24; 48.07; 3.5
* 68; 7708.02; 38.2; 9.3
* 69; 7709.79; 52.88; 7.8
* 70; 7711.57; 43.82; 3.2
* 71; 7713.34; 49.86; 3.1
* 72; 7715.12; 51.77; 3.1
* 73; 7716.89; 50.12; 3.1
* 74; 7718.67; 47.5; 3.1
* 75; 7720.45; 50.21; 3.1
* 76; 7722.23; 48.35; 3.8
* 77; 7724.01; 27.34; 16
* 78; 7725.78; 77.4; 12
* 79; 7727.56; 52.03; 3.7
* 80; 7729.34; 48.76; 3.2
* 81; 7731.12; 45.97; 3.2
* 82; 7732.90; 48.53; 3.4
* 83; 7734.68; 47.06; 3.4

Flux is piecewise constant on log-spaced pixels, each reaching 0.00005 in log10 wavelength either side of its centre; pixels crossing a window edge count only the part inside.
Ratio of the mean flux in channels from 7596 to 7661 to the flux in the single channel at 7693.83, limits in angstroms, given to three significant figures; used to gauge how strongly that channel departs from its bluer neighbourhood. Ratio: 0.976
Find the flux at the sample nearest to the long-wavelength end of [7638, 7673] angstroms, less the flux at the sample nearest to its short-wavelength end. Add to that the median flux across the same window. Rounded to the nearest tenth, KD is 38.0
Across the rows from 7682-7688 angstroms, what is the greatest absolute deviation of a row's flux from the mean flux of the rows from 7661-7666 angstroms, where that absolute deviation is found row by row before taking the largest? 14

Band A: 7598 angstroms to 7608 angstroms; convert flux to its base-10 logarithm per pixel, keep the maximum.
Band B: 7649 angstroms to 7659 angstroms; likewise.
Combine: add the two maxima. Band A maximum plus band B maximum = 3.44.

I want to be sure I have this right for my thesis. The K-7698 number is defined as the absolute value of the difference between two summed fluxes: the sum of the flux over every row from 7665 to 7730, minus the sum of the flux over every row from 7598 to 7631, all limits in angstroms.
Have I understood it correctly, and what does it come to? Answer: 921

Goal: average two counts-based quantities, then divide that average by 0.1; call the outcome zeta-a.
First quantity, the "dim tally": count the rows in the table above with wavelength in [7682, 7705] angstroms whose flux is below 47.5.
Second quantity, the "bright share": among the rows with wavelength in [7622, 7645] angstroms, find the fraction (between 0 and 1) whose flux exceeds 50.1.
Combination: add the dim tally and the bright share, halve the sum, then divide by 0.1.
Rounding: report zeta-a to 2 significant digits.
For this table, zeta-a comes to 13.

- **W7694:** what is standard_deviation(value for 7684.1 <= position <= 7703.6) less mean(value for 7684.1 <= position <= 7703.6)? -48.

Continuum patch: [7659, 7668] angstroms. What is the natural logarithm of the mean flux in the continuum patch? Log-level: 3.79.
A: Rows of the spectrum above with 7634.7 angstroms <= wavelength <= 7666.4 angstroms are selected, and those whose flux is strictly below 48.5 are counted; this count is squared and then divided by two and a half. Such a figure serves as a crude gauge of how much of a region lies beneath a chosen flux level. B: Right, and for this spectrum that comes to 32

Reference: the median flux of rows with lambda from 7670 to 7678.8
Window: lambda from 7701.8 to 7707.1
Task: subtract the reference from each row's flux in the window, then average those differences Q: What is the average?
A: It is -6.8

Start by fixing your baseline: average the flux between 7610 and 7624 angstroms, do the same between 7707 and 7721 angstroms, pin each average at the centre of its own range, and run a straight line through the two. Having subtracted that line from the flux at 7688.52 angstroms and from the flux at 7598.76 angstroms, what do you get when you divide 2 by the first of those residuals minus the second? -0.6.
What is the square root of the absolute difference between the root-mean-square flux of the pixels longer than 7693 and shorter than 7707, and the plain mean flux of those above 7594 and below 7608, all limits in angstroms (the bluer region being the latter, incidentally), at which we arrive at 1.2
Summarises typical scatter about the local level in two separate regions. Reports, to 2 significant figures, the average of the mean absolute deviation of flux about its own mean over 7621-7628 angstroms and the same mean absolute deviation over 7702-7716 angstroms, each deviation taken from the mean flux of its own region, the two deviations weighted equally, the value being 6.4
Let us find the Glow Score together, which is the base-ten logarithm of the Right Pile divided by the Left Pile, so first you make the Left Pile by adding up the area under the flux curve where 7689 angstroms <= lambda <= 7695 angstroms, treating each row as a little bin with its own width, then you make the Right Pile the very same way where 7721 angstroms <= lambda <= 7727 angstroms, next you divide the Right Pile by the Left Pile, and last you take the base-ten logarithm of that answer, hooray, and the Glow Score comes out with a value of 0.00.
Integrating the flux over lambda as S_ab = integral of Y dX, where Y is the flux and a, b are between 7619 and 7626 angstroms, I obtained 363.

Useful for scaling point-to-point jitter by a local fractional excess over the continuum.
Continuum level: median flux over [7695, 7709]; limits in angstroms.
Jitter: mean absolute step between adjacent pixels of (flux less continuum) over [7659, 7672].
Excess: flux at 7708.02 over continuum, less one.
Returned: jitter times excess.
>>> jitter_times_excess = -0.9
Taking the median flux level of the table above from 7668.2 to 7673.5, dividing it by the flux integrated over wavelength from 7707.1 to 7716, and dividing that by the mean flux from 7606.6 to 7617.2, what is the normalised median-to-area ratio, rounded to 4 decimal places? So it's 0.0022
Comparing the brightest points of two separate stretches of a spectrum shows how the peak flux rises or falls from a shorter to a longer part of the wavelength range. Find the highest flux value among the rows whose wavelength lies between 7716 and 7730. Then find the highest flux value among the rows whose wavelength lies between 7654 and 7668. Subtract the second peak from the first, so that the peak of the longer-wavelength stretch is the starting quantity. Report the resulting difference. 27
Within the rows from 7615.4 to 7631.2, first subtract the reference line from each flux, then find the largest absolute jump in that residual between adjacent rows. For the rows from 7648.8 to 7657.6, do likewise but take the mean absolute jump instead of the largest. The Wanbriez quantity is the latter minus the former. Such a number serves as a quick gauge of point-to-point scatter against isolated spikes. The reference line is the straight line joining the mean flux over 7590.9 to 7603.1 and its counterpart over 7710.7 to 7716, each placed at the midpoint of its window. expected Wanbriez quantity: -28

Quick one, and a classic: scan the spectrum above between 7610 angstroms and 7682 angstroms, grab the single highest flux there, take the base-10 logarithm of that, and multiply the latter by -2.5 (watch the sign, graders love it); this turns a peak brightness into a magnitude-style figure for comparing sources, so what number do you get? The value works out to -4.79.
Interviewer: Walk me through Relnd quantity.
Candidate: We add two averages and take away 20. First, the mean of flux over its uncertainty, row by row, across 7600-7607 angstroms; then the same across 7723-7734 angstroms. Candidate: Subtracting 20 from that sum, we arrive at 6.1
